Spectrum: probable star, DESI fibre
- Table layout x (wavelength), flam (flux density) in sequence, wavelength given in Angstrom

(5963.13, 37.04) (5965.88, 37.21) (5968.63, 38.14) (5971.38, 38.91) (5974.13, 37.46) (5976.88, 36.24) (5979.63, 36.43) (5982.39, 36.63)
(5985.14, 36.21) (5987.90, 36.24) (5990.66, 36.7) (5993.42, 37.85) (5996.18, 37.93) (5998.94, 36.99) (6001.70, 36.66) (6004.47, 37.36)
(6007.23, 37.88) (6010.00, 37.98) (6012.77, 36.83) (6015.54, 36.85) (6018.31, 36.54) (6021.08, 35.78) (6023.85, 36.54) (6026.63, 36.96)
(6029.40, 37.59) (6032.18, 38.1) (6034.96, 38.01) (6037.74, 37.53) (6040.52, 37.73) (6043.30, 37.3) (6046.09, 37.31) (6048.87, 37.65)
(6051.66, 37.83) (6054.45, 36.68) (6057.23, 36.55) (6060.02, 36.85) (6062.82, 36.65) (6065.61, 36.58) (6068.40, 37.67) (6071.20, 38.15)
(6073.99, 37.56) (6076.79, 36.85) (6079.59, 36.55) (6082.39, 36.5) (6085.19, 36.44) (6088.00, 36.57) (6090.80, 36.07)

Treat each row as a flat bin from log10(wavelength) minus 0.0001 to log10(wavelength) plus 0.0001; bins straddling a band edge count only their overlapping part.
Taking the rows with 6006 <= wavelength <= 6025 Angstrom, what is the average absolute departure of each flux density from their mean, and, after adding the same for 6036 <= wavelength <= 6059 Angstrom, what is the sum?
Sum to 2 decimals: 0.94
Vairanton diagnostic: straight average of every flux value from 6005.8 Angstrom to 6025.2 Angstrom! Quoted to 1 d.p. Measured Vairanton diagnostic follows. 36.9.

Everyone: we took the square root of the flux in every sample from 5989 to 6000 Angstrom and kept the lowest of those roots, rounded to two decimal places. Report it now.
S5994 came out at 6.06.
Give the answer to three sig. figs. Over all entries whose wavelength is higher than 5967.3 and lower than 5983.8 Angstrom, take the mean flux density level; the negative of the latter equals -37.3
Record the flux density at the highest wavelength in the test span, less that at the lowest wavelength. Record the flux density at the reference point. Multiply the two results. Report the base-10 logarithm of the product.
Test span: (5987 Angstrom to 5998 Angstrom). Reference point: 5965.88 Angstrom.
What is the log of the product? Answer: 1.80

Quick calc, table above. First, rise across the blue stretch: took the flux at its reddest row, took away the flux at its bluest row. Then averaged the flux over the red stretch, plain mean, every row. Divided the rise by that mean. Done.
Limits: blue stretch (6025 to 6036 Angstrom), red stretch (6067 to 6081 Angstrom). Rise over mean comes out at 0.028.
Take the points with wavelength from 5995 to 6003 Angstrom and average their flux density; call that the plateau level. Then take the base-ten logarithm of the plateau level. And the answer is 1.57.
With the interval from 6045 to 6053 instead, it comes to 1.58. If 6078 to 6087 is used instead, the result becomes 1.56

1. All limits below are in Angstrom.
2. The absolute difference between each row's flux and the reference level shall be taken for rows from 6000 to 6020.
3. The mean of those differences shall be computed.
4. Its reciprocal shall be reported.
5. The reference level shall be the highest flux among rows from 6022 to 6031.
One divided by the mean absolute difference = 1.6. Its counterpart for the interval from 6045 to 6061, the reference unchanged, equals 1.8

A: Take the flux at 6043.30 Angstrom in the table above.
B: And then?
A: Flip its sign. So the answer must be -37.3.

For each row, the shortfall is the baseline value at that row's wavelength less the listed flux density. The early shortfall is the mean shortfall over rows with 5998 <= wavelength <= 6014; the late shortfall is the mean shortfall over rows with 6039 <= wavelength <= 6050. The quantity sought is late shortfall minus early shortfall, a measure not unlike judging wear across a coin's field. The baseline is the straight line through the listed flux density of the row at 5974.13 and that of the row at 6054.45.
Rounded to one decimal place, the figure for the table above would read -0.6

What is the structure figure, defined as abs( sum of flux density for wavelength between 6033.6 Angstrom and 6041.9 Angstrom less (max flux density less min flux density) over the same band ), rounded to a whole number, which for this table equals 113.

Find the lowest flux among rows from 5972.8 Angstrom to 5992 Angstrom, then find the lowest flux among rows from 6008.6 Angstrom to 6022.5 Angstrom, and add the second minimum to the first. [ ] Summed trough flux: 72.0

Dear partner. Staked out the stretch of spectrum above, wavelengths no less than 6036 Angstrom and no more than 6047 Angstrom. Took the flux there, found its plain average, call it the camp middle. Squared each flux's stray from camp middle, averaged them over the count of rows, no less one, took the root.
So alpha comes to 0.177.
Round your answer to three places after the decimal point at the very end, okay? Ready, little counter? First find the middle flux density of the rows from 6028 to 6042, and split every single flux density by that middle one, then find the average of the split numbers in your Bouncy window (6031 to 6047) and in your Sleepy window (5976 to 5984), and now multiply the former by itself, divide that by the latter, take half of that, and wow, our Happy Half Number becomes 0.516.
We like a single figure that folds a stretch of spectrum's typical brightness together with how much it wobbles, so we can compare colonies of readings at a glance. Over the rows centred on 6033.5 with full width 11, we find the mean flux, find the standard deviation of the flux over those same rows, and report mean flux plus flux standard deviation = 38.1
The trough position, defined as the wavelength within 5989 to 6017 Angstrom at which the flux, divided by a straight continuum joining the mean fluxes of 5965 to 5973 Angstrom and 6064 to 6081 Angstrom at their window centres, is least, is 5990.66 Angstrom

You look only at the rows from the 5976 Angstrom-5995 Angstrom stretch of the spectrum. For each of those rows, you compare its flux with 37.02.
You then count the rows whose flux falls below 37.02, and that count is 6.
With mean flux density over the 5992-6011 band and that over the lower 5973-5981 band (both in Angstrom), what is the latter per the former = 0.98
